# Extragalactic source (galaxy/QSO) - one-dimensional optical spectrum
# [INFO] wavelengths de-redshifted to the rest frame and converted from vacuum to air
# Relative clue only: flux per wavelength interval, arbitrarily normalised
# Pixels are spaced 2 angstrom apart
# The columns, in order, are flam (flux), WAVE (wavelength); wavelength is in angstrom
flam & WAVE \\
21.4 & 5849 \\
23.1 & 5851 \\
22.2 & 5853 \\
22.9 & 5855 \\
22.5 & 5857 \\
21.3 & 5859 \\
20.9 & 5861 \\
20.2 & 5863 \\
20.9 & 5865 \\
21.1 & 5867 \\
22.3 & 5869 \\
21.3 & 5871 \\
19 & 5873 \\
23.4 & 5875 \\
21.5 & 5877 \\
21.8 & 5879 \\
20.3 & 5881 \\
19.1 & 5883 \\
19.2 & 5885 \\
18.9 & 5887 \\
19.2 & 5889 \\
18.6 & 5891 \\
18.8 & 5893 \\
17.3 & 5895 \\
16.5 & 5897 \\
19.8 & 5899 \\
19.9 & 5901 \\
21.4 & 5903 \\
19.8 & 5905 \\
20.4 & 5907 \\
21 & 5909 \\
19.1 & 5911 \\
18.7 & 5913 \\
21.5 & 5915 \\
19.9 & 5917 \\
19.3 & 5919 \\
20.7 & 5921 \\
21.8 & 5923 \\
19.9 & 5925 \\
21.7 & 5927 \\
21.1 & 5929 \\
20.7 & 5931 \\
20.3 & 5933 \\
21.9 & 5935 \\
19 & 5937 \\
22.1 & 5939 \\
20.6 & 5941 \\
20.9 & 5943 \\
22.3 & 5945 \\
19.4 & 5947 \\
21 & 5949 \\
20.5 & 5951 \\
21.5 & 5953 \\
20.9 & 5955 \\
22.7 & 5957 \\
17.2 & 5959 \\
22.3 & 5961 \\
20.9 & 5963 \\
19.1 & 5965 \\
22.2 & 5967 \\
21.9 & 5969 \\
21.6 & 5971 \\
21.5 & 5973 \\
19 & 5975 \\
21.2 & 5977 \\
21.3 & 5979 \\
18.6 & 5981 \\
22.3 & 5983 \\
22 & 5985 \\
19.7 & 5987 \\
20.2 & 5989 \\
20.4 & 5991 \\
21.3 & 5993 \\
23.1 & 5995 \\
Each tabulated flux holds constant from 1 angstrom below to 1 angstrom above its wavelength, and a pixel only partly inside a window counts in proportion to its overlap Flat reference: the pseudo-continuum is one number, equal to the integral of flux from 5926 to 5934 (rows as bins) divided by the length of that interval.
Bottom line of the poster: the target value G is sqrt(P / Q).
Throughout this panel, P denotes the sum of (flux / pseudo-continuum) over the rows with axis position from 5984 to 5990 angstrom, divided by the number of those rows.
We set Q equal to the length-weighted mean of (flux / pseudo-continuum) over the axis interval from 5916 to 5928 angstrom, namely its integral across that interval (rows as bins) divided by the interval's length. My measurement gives 1.00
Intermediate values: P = 0.98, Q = 0.981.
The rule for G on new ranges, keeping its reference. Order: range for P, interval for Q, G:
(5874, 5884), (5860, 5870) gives 1.00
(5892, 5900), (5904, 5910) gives 0.94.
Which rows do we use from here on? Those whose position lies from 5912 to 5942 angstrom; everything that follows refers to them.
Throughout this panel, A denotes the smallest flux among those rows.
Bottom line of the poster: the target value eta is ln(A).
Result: 2.93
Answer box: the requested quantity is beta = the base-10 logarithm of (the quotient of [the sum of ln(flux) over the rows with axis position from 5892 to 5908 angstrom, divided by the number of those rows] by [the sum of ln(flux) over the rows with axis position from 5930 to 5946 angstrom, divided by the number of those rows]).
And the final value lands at -0.013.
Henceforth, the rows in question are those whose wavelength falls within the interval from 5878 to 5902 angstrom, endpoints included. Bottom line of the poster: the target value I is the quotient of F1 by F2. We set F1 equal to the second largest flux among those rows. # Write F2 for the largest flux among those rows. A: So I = 0.931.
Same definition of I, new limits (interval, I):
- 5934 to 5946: 0.991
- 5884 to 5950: 0.991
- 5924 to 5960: 0.982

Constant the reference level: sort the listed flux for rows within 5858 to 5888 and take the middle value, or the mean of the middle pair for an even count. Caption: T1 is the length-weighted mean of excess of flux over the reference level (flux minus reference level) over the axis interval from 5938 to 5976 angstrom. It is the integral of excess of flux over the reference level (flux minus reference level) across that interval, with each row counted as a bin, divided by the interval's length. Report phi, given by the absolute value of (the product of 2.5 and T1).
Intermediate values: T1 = 0.03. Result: 0.07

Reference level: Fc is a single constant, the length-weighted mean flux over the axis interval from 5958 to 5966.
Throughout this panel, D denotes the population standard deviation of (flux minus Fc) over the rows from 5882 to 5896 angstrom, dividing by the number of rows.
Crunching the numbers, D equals 0.62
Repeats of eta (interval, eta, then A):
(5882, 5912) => 2.80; 16.5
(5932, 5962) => 2.84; 17.2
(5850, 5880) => 2.94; 19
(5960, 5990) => 2.92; 18.6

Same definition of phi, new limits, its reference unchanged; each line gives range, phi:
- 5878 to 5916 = 3.39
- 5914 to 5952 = 0.33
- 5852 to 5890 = 0.12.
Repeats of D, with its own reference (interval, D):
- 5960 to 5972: 1.10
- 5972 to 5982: 1.25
